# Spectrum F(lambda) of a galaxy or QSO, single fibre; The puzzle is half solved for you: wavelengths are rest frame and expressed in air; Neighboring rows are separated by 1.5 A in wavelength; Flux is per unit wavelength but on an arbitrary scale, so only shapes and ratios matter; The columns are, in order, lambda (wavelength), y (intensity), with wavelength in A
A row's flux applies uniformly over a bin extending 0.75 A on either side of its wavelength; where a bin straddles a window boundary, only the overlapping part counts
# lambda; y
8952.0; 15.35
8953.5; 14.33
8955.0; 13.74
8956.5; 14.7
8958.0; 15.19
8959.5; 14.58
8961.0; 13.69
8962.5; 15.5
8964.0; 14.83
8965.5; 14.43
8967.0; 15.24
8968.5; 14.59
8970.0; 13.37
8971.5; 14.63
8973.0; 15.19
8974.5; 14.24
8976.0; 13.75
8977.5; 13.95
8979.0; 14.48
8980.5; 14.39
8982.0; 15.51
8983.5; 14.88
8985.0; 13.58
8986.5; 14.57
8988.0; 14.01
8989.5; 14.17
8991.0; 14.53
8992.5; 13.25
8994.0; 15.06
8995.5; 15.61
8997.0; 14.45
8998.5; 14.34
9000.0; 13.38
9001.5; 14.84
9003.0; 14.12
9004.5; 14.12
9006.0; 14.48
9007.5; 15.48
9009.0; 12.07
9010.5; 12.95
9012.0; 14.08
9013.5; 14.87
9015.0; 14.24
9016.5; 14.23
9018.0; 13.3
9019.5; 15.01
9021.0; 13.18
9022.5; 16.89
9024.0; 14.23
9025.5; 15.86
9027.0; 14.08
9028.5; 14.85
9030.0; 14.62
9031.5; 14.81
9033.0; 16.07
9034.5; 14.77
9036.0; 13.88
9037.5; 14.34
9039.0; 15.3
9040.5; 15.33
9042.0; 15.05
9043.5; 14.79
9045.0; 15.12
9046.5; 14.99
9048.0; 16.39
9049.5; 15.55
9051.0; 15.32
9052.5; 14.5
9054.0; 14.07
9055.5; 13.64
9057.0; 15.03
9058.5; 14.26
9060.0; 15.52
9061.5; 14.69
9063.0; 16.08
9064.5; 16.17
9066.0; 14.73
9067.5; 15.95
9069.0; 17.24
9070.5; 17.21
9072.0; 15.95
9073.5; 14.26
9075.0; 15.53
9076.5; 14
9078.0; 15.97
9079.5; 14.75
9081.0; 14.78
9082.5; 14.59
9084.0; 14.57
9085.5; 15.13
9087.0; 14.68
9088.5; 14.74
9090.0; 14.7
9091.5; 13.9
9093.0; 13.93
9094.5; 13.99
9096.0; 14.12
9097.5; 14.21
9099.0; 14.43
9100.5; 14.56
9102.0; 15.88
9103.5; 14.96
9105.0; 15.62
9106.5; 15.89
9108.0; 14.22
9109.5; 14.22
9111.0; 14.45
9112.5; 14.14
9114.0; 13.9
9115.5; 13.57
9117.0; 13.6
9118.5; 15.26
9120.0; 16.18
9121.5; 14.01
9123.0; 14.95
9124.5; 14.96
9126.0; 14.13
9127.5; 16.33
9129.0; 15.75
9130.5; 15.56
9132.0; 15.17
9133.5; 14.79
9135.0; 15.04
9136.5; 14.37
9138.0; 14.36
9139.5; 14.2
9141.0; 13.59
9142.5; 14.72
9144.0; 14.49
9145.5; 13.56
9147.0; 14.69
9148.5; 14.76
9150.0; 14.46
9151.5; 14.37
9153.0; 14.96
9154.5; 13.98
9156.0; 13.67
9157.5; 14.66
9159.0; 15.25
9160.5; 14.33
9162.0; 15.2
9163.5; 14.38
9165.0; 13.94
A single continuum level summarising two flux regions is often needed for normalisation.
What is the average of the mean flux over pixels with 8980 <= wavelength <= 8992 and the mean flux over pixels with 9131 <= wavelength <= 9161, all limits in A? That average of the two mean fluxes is 14.5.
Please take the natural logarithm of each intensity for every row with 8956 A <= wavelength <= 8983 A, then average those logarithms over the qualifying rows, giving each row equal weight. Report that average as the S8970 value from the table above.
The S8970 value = 2.68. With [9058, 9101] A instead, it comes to 2.71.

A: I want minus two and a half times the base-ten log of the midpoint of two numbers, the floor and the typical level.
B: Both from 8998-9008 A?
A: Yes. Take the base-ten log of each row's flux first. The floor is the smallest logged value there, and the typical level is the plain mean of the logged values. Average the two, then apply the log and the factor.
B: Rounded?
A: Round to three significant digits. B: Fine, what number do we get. -0.144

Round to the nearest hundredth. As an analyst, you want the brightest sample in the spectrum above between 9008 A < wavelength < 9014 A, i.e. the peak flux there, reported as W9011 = 14.87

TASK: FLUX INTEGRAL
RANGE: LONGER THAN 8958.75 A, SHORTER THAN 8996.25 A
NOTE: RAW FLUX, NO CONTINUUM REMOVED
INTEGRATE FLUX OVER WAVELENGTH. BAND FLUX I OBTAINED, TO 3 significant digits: 543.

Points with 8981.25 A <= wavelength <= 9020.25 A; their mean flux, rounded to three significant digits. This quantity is 14.3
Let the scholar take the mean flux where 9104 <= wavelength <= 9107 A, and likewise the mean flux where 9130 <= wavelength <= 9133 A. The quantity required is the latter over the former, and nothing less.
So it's 0.98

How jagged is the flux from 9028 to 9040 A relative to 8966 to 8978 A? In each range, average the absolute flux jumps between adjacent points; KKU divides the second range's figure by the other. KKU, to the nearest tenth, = 1.0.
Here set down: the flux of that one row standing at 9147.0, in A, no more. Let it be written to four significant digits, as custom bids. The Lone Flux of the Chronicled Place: 14.69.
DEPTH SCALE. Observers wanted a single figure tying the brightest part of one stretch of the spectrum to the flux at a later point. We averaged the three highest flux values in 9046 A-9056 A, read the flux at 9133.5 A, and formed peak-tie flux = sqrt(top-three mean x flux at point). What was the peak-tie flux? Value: 15.3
